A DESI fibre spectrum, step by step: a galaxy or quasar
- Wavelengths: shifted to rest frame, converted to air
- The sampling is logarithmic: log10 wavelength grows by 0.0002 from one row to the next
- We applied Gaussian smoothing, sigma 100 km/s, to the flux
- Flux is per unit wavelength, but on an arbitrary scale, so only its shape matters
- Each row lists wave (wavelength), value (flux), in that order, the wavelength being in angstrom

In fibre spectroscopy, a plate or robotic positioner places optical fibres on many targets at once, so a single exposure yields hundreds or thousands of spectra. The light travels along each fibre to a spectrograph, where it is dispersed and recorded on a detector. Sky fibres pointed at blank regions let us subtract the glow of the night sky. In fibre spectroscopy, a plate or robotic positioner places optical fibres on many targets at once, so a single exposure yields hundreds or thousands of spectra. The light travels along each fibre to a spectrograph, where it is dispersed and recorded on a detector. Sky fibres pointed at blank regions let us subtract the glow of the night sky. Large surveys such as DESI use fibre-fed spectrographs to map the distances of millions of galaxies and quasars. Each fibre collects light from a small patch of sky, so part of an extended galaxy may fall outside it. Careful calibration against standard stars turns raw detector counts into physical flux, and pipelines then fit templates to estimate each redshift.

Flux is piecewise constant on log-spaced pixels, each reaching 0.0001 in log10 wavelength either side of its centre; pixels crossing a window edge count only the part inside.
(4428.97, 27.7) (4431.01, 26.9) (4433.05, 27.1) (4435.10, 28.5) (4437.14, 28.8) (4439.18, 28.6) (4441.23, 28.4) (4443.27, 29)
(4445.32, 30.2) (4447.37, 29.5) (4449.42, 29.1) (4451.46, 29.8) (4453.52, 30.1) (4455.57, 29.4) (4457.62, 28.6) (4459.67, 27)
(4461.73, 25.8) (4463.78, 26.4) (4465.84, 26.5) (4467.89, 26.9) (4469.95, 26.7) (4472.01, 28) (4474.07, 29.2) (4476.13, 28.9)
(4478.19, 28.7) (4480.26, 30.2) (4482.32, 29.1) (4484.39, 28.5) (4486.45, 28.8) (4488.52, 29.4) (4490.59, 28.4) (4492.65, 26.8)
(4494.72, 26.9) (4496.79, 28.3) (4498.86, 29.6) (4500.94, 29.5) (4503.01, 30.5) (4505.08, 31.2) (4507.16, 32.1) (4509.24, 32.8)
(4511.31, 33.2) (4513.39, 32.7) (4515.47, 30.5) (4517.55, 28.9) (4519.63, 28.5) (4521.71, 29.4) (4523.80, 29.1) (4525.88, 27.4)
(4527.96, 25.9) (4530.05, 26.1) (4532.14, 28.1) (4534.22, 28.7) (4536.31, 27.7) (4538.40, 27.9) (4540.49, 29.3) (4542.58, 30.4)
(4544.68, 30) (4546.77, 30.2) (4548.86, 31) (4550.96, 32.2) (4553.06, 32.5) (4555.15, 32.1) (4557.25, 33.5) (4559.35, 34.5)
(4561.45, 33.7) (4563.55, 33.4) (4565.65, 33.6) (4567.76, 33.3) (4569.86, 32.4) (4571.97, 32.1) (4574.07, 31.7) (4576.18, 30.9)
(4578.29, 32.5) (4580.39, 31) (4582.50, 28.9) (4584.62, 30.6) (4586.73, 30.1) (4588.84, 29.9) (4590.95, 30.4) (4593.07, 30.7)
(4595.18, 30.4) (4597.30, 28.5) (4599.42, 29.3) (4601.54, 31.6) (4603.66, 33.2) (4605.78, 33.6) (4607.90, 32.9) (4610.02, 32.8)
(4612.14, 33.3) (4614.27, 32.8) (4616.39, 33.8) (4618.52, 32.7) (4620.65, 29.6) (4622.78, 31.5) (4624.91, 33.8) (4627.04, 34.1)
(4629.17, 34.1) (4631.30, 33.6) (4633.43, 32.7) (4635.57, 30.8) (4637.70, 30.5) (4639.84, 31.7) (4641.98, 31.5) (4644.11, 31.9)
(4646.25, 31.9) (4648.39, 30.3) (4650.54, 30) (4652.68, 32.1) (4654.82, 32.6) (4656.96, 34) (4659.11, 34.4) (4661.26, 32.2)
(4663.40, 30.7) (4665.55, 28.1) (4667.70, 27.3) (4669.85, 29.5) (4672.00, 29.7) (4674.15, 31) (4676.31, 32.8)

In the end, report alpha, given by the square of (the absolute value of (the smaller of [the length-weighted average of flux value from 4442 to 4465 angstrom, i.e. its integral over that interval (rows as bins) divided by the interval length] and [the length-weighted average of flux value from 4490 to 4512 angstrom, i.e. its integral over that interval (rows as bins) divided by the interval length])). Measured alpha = 818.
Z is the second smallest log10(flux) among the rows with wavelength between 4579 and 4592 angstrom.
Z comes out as 1.48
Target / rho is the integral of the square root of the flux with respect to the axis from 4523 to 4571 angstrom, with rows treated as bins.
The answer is 265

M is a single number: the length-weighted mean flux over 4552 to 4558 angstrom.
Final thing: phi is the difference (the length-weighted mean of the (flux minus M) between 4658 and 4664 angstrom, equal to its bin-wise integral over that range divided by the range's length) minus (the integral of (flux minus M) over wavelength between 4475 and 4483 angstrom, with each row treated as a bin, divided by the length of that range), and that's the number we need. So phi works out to 3.3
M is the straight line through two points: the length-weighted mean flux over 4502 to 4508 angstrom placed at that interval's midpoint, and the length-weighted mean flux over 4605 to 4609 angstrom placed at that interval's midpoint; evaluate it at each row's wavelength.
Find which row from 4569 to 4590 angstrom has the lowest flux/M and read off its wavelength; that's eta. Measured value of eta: 4582.50 angstrom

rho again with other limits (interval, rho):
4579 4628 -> 275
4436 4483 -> 251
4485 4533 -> 260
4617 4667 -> 282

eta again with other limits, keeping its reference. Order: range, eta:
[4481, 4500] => 4492.65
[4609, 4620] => 4618.52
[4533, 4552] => 4536.31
